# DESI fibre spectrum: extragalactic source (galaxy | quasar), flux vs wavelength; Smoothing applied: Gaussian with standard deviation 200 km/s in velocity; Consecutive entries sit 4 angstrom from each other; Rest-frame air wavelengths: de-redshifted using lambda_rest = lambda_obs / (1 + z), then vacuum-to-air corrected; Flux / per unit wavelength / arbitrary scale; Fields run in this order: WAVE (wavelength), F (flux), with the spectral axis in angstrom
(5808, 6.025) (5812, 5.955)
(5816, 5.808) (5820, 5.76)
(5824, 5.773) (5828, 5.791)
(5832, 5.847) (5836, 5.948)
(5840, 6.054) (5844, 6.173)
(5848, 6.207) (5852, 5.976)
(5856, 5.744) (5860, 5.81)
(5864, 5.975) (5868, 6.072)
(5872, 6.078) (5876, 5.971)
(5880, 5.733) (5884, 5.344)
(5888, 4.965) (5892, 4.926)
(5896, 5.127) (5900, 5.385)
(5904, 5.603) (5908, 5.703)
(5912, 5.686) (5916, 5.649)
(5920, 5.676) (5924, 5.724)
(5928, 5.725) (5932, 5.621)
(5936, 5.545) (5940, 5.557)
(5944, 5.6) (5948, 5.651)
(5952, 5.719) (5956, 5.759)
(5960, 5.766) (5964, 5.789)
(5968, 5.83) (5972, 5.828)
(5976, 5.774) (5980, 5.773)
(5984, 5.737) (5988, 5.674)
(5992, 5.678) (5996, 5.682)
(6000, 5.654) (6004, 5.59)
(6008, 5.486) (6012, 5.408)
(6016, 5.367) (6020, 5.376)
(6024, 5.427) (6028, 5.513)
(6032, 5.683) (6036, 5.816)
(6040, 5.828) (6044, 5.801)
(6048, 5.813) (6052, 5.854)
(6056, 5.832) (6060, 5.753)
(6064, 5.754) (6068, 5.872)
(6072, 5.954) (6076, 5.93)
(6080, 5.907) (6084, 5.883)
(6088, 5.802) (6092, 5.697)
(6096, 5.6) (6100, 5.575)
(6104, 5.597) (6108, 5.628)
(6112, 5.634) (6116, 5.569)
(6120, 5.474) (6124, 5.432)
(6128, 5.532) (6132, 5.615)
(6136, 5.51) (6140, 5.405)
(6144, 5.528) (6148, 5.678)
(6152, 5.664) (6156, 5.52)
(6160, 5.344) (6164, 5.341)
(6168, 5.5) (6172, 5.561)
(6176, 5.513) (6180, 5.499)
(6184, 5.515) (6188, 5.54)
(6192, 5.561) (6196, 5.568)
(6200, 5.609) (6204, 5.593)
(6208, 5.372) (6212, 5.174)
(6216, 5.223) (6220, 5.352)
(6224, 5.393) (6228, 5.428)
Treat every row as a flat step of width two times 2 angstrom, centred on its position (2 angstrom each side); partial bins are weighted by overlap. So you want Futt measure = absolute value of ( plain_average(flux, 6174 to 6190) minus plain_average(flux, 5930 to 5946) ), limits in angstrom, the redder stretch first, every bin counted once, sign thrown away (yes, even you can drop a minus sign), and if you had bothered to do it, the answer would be 0.06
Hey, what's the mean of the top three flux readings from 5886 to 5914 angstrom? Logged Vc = 5.7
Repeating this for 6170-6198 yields 5.6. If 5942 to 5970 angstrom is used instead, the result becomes 5.8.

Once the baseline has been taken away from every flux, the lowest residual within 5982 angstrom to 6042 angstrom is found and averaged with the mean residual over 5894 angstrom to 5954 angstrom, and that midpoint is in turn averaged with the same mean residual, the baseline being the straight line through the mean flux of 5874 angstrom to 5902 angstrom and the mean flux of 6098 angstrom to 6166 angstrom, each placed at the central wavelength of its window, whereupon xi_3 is 0.15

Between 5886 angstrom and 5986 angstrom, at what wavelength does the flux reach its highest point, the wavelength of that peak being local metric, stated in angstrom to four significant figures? 5968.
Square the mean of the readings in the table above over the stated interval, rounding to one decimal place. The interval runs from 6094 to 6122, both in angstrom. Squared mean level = 31.2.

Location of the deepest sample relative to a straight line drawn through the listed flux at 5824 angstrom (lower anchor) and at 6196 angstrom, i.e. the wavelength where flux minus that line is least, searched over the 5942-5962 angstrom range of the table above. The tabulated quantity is 5944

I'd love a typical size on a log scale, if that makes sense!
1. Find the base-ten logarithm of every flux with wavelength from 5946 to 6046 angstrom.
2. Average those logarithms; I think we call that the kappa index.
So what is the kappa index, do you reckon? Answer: 0.753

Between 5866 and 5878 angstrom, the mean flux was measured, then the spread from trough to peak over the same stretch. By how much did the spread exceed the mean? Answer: -5.9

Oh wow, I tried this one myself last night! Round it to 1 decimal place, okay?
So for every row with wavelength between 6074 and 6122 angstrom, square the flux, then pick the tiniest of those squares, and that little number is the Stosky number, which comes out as 30.0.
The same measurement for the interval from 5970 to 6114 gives 28.8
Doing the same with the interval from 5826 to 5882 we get 32.9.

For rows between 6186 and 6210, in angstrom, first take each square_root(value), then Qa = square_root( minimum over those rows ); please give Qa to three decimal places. 1.522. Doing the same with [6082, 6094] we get 1.545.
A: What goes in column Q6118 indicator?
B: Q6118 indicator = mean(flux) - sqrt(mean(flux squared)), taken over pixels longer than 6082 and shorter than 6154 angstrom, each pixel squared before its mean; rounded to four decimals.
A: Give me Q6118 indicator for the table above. -0.0012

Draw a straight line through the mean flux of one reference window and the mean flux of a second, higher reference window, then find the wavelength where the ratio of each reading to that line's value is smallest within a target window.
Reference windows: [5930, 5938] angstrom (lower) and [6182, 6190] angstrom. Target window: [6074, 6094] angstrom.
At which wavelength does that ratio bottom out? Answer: 6092 angstrom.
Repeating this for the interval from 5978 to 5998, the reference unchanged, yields 5988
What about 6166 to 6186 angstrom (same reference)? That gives 6168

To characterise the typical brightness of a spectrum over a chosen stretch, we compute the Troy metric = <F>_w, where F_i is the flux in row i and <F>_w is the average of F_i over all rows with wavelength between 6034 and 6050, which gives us 5.8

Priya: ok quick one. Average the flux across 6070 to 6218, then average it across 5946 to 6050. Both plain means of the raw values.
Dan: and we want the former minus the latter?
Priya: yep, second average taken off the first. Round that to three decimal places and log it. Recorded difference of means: -0.101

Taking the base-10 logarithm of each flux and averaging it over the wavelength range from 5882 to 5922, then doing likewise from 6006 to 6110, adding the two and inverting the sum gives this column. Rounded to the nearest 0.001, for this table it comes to 0.672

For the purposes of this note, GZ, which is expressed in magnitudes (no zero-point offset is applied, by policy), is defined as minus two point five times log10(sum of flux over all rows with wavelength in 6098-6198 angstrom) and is -5.35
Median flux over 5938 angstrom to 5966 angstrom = 5.72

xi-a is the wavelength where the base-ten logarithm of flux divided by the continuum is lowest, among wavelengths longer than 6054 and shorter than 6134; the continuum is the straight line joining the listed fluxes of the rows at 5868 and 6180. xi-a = 6124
